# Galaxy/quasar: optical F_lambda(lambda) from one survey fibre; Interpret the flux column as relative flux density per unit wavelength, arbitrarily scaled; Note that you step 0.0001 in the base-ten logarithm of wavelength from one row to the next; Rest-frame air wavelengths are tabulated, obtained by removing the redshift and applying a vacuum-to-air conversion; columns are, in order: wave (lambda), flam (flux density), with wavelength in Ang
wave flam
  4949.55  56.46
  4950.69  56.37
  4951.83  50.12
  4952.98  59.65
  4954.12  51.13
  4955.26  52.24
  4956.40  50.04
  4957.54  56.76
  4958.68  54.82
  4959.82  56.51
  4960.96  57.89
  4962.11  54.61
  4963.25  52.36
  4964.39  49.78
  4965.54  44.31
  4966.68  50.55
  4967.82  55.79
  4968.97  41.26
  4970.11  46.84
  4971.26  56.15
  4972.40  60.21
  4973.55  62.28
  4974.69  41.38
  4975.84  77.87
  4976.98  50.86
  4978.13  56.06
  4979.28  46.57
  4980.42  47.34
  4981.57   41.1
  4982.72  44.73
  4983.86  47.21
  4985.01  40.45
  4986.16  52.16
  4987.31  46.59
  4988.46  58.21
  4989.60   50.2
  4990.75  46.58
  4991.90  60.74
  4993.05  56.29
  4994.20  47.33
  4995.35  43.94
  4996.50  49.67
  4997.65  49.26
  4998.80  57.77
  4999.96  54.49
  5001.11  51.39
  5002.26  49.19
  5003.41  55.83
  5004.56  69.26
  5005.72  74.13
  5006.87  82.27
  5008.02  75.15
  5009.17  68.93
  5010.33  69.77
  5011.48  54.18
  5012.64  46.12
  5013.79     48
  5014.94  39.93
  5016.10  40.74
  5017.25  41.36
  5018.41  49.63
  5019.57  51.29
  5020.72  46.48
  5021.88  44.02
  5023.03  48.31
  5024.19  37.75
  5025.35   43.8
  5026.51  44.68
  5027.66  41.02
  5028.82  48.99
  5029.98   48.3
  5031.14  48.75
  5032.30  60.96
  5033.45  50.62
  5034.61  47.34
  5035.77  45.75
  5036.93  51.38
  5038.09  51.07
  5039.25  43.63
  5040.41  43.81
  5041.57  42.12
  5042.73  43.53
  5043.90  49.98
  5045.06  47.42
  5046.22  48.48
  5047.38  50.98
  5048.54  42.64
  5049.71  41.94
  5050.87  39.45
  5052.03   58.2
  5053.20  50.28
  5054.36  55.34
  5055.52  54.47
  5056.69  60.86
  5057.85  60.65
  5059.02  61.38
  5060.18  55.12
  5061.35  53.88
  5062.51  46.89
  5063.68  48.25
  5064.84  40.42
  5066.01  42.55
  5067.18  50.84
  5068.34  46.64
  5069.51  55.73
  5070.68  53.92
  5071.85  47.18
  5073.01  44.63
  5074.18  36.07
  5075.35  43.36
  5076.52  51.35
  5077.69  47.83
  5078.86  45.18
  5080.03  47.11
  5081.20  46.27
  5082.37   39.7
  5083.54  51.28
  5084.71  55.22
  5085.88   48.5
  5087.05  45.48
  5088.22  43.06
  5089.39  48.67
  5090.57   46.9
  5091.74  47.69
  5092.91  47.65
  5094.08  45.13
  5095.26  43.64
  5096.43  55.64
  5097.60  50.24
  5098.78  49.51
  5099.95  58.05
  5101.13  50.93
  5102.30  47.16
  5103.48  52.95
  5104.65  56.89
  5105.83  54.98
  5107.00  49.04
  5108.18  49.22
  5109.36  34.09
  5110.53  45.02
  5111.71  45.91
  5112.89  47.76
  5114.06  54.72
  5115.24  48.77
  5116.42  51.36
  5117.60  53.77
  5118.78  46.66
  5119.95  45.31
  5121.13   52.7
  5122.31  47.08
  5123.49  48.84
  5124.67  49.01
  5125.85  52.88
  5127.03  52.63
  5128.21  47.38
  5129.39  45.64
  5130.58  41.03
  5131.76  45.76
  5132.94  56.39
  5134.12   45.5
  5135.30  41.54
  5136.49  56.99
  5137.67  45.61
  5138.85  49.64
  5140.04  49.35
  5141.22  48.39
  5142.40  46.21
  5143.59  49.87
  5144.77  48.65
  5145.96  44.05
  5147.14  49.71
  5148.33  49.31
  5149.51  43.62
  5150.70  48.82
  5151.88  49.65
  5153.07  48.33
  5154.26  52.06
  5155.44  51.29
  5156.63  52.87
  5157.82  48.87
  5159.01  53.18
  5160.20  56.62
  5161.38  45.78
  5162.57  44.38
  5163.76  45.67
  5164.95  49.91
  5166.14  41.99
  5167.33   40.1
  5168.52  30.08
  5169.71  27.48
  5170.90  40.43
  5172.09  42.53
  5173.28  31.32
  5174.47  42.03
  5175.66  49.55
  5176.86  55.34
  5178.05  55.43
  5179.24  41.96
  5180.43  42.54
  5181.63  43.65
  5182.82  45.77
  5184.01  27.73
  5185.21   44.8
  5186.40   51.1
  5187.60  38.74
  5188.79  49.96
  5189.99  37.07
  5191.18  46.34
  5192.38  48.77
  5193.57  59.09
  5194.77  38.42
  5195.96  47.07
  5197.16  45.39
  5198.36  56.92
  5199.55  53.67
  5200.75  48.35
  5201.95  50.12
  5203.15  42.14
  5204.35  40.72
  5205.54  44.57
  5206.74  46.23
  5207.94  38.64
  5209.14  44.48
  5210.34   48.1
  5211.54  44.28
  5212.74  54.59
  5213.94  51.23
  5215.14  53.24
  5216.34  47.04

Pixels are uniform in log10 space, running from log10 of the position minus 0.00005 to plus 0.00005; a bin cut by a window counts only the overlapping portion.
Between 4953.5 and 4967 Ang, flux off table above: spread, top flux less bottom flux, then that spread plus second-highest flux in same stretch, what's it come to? 70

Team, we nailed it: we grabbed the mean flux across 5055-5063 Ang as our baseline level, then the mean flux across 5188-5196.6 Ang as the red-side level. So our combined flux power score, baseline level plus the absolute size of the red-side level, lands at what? 103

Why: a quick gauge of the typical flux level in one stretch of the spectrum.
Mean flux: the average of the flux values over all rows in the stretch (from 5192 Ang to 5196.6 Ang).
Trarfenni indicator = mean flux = 48.3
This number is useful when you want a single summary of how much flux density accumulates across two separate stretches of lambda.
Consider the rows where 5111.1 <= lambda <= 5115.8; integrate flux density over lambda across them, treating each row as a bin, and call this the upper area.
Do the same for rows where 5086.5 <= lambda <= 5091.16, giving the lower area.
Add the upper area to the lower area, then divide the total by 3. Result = 149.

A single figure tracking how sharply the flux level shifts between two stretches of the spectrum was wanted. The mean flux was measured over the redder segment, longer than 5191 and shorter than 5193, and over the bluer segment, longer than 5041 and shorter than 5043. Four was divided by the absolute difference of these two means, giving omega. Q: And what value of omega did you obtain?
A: 0.8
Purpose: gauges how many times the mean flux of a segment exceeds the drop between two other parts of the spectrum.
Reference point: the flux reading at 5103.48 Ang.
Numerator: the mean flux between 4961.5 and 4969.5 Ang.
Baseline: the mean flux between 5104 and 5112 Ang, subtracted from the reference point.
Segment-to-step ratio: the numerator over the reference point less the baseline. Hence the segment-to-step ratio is 10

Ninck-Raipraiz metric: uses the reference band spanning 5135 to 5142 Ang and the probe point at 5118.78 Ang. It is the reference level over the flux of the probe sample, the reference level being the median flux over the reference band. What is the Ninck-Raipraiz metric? 1.05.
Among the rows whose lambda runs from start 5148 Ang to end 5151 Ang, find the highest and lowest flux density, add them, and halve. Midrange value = 46.5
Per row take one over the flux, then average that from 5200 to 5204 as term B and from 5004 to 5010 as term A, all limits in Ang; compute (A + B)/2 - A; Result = 0.0039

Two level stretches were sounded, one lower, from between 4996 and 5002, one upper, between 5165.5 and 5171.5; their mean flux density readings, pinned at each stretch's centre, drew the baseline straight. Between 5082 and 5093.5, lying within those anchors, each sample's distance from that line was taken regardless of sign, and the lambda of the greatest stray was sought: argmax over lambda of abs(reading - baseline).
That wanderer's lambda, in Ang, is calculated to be 5084.71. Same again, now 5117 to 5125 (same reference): 5117.60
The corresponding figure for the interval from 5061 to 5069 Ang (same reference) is 5061.35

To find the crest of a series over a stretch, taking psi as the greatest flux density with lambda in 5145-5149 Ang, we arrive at 49.71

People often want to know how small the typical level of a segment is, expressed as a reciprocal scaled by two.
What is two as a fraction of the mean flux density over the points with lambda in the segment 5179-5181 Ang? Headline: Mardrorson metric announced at 0.047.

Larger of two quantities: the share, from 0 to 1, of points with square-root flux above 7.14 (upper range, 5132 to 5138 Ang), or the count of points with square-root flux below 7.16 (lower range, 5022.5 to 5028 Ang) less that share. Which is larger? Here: 4.6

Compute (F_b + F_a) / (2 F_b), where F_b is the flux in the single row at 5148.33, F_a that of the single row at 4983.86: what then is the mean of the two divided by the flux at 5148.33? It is 0.98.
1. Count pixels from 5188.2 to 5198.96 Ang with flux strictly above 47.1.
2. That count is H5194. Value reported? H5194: 4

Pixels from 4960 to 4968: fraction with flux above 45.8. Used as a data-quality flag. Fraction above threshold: 0.86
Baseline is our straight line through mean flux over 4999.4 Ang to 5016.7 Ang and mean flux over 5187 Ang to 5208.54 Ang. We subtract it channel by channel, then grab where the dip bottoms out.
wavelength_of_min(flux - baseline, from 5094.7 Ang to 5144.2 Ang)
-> 5109.36 Ang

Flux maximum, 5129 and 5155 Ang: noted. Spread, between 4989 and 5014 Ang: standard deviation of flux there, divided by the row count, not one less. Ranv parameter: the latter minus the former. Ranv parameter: -46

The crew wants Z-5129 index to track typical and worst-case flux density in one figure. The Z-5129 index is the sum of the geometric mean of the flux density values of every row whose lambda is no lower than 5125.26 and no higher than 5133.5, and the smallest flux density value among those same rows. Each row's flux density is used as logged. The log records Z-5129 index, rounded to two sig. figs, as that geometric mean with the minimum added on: 90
